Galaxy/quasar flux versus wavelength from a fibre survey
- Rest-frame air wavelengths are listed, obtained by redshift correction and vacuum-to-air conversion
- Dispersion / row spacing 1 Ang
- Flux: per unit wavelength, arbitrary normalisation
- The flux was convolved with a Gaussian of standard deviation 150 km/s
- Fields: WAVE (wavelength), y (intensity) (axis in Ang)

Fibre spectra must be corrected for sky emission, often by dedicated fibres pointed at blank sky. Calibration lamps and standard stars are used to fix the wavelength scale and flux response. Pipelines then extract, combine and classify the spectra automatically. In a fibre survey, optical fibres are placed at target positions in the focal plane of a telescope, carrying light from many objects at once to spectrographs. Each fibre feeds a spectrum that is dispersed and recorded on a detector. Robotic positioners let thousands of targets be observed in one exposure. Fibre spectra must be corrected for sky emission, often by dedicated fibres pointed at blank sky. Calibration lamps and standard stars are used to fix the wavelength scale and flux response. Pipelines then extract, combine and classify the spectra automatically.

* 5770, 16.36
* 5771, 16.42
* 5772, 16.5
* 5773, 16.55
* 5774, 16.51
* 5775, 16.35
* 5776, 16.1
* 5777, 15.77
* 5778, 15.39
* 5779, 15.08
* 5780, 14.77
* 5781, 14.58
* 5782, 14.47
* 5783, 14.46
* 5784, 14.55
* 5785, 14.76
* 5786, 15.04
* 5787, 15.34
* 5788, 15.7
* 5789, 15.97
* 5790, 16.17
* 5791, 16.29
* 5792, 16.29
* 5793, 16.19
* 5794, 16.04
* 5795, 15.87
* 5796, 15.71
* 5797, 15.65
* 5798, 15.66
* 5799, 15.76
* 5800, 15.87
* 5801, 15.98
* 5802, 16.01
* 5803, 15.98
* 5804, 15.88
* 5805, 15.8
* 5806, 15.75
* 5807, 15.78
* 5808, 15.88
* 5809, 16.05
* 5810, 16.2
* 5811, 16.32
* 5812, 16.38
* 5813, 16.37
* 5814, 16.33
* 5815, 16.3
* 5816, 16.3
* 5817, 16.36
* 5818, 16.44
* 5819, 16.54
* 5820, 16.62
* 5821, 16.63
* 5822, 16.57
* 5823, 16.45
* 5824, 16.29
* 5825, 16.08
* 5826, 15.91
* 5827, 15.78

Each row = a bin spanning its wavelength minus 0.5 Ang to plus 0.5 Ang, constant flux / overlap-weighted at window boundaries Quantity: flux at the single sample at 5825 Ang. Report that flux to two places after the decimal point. 16.08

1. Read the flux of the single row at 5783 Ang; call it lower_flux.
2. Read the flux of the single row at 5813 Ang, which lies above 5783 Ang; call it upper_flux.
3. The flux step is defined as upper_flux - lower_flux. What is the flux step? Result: 1.9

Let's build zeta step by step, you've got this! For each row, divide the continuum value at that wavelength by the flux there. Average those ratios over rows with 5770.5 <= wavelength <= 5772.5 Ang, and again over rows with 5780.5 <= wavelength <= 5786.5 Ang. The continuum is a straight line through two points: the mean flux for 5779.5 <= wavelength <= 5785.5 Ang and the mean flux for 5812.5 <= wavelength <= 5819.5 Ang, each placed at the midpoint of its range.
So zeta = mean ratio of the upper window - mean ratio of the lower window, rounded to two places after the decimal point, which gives 0.15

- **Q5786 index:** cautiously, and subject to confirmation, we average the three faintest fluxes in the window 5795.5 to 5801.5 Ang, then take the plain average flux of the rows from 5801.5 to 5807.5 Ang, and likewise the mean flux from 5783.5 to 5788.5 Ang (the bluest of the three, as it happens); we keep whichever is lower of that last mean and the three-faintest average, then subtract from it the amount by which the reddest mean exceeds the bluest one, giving 14.3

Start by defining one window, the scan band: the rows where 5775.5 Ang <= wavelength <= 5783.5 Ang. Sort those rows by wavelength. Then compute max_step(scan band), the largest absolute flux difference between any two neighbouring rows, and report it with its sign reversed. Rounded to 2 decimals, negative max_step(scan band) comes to -0.38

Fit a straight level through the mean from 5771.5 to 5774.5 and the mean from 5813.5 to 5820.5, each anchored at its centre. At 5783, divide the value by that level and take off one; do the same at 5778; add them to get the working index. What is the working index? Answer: -0.191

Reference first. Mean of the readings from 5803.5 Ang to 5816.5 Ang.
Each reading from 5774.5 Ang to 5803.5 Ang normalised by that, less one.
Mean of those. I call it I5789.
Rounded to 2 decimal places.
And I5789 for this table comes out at -0.03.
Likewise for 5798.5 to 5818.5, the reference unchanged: 0.00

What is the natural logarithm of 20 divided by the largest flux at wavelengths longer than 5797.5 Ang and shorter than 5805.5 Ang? 0.223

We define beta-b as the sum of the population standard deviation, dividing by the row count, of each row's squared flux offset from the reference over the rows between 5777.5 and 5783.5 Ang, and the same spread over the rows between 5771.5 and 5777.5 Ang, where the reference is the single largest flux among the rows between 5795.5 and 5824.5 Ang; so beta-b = 1.4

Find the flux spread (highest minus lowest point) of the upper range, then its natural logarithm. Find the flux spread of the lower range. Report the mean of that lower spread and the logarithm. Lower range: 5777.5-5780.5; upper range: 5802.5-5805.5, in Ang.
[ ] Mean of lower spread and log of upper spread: -0.55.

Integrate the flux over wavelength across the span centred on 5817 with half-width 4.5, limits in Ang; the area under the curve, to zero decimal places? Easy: 148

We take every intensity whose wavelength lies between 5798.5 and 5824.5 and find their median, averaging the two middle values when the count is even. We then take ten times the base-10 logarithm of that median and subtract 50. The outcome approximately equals -37.9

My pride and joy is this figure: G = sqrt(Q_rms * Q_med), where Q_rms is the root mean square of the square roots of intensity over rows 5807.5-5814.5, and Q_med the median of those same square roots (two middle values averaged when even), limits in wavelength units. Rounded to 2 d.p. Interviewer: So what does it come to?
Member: 4.03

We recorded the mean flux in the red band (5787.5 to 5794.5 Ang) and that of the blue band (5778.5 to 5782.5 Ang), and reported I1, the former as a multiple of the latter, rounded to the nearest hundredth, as 1.09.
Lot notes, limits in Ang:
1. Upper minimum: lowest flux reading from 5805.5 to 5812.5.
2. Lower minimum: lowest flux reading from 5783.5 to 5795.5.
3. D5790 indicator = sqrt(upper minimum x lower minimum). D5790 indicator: 15.1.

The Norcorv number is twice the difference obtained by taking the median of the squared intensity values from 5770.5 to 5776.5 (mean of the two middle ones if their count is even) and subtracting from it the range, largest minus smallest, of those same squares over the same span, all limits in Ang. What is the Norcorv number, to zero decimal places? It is 512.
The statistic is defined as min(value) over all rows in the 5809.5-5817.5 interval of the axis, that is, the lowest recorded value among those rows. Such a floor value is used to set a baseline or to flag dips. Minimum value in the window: 16.2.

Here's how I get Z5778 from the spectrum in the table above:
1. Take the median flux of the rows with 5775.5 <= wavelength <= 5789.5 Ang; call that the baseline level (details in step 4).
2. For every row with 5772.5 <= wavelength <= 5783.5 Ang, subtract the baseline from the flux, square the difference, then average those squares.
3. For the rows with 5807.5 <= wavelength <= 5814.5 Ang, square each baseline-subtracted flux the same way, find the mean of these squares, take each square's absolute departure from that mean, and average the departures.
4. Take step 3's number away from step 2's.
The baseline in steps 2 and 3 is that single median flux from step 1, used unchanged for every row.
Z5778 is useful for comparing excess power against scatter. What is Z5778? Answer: 0.46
